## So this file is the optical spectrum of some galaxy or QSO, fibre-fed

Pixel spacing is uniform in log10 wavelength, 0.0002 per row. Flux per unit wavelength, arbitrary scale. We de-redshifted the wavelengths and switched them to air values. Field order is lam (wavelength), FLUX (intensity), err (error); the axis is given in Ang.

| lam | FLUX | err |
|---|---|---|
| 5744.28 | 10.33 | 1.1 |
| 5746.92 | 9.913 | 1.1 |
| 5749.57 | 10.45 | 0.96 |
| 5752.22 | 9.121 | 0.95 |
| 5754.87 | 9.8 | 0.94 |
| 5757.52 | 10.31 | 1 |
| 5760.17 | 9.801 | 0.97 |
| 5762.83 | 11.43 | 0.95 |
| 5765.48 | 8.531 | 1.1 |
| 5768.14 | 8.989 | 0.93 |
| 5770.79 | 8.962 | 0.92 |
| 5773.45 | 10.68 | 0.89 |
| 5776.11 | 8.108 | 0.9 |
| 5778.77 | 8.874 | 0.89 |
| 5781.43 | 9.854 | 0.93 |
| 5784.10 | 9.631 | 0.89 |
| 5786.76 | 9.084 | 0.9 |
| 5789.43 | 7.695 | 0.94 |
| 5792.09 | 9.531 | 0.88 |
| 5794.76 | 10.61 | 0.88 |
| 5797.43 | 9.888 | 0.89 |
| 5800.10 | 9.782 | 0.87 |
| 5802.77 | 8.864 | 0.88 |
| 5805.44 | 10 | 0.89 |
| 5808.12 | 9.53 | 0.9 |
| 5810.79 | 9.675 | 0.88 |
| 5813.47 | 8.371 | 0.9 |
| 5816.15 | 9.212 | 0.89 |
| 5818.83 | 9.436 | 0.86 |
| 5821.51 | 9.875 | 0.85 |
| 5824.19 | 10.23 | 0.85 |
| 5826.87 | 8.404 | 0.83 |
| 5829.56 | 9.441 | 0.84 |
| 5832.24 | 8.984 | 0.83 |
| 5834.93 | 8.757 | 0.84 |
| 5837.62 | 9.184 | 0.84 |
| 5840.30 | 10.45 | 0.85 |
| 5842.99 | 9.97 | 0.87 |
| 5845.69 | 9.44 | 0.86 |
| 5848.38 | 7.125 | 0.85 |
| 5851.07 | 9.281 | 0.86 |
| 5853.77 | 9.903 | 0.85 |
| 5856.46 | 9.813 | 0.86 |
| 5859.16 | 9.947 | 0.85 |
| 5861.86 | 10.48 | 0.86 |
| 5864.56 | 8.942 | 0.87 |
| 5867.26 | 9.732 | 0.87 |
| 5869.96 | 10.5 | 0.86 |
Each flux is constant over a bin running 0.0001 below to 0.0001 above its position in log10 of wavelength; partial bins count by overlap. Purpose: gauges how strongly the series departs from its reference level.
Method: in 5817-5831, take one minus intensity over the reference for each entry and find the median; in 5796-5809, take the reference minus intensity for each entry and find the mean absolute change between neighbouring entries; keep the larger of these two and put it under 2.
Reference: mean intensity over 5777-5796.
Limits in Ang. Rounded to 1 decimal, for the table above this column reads 3.0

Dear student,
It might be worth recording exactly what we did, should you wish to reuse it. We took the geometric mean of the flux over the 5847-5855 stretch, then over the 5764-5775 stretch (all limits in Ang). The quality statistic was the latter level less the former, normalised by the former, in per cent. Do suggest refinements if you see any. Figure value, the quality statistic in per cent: 7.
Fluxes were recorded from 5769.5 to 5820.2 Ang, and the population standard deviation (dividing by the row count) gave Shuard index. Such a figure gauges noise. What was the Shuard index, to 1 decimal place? 0.8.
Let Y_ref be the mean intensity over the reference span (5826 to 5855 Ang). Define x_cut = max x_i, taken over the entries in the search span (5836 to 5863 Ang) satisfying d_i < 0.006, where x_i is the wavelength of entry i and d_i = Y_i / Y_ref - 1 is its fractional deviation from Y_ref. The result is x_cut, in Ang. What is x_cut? 5848.38 Ang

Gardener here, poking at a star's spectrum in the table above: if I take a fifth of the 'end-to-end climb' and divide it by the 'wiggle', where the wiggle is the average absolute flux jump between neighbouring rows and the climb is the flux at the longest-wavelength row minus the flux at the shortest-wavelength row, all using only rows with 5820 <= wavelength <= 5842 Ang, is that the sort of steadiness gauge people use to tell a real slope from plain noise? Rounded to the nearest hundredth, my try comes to 0.14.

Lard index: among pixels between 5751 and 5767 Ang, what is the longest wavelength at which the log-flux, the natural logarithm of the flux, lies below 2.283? 5765.48 Ang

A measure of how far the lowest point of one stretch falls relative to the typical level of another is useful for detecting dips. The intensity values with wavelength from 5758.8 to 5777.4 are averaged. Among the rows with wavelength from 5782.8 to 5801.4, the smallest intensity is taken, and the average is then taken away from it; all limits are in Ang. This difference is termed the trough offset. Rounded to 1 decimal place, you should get -1.8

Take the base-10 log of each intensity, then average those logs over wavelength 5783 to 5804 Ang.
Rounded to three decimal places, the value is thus 0.971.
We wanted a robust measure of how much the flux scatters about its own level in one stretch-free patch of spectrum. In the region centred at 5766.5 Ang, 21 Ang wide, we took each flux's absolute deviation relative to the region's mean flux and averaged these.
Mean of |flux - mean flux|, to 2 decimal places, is 0.95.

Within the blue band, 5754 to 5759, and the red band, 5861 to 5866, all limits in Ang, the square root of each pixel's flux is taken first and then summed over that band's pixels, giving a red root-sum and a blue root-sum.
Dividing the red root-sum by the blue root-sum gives 0.98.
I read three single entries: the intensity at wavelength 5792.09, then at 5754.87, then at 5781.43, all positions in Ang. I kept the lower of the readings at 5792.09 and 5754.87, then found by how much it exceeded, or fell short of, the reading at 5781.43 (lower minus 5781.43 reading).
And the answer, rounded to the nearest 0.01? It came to -0.32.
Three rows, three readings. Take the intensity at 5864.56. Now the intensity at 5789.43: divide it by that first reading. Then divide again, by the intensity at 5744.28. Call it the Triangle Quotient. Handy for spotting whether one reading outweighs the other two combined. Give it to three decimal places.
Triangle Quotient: 0.083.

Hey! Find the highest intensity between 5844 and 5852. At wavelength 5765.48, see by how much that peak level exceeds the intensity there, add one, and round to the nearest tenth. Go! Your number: 1.9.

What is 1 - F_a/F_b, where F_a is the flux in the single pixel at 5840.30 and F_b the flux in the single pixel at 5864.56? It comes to -0.17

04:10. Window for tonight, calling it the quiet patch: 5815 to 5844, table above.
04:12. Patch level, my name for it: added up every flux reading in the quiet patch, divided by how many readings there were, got 9.45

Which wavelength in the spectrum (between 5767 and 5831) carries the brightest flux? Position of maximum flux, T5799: 5773.45 Ang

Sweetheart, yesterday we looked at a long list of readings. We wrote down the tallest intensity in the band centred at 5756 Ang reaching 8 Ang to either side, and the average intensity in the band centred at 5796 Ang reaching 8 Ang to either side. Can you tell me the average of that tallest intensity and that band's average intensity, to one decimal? 10.4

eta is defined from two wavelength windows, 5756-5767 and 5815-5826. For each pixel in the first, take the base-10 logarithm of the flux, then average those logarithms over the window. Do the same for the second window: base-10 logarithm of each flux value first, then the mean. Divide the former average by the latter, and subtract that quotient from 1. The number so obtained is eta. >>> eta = -0.013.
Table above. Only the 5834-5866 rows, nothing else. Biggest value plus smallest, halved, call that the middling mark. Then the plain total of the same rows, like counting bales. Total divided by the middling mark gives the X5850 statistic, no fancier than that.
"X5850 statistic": 12.9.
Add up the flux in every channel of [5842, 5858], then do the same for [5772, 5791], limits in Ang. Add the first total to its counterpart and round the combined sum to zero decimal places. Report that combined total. 119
